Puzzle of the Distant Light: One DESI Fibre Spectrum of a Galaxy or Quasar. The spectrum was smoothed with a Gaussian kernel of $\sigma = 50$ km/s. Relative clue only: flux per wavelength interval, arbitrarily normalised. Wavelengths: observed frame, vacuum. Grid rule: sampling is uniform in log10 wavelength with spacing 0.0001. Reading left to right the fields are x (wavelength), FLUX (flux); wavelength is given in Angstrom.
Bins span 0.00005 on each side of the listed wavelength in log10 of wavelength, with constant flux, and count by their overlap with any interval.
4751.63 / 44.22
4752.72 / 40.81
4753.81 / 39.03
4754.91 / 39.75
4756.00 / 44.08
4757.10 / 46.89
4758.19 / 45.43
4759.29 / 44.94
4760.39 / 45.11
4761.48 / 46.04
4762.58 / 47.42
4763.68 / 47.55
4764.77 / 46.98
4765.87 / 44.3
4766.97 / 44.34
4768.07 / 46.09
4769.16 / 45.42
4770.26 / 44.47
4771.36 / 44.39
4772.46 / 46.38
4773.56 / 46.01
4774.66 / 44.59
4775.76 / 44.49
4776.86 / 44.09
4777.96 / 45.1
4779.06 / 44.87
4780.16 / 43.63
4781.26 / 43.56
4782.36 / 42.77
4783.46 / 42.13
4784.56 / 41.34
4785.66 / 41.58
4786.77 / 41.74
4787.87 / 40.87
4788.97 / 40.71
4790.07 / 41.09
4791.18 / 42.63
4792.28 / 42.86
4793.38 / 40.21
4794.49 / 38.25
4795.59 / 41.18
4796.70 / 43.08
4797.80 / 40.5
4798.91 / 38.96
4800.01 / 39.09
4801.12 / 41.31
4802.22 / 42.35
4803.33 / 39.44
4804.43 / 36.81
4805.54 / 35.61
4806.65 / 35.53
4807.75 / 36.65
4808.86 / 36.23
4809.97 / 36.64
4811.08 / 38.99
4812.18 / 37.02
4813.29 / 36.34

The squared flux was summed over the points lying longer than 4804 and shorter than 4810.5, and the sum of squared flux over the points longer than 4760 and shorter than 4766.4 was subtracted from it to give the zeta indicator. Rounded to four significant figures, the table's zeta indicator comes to -4950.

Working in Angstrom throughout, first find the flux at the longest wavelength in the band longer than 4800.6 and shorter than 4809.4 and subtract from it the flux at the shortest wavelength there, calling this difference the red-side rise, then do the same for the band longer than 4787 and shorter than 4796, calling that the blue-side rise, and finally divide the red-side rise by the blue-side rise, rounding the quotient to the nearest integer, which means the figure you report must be -16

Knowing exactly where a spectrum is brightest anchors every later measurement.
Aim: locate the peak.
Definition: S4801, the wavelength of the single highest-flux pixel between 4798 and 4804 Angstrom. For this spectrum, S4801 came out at 4802.22 Angstrom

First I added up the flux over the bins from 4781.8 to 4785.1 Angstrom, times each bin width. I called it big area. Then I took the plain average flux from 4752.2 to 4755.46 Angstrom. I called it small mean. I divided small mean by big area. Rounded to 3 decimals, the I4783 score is 0.287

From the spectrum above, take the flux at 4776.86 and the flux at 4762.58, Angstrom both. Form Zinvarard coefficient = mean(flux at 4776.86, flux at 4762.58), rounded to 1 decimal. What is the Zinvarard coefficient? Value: 45.8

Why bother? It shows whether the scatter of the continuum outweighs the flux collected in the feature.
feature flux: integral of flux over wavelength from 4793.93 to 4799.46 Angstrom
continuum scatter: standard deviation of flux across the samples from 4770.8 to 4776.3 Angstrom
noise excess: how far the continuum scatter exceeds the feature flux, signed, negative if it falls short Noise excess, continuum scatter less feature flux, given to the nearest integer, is -222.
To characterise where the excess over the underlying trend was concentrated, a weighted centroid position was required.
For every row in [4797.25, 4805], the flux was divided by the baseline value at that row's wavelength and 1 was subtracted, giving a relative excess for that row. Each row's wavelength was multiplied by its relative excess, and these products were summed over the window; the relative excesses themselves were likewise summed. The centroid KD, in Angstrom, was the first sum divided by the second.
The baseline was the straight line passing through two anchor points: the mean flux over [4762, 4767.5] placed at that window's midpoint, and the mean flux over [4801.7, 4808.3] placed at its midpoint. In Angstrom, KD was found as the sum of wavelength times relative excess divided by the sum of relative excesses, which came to 4801.1 Angstrom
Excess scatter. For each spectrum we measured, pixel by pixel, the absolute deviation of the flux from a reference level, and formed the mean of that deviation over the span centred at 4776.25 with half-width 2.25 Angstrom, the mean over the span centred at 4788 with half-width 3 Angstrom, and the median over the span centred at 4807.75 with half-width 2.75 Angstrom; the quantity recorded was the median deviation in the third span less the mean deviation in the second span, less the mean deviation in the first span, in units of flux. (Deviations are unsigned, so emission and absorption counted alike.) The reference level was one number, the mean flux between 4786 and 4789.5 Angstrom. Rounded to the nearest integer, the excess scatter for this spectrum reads 1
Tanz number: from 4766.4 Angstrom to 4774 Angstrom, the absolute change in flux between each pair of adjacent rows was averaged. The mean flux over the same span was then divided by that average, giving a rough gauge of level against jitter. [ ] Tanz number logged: 47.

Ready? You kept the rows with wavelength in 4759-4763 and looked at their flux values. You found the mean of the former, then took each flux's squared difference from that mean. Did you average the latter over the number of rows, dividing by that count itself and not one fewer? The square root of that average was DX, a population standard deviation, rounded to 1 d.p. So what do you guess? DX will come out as 1.0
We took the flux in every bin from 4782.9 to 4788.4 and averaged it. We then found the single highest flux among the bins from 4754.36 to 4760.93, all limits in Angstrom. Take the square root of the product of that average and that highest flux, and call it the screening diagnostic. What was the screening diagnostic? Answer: 44.1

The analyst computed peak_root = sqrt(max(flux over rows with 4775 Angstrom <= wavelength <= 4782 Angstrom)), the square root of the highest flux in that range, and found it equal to 6.72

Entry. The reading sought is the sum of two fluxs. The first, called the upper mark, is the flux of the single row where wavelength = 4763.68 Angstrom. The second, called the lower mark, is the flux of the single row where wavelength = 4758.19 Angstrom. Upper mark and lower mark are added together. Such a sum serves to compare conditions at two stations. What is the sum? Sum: 93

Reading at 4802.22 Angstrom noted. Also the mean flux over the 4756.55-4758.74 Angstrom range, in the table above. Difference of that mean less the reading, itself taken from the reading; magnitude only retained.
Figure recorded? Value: 38.5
